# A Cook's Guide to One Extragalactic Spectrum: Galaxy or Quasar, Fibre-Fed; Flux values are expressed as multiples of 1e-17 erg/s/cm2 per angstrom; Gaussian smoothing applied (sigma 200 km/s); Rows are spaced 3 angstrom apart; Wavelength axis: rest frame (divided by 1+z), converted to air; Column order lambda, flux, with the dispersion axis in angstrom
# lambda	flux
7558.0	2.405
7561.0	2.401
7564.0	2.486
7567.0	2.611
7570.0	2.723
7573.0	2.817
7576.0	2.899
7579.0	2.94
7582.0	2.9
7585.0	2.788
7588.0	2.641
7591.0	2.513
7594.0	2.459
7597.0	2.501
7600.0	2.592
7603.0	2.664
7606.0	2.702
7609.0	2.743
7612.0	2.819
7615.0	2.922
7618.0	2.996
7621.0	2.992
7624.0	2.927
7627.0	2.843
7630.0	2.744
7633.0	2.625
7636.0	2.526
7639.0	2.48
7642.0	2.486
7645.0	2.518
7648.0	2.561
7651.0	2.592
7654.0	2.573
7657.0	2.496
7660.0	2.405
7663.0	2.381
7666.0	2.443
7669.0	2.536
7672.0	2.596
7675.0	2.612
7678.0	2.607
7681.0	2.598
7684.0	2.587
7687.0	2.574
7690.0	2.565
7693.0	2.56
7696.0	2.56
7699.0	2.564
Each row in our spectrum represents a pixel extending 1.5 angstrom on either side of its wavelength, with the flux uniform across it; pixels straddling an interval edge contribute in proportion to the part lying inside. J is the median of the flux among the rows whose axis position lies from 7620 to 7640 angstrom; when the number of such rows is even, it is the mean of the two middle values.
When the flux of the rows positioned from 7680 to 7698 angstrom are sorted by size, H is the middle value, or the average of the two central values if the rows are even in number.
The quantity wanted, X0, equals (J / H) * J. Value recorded 2.9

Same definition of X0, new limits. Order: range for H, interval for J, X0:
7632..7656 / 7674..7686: 2.7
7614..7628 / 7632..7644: 2.1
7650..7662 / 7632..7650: 2.5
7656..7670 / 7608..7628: 3.5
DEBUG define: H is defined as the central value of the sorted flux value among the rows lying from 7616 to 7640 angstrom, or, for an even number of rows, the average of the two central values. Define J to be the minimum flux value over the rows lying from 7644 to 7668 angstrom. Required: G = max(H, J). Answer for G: 2.79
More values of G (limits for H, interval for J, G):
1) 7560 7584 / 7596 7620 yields 2.77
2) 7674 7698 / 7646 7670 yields 2.58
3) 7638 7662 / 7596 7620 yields 2.51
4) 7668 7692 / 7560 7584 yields 2.59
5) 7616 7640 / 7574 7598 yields 2.79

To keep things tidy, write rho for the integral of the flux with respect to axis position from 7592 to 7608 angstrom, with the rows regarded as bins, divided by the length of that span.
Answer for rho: 2.59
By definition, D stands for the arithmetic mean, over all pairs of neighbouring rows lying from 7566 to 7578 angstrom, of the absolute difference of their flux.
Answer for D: 0.10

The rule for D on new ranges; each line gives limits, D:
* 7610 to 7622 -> 0.06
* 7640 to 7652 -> 0.04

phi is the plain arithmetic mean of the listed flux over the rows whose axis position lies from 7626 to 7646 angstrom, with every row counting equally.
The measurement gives 2.60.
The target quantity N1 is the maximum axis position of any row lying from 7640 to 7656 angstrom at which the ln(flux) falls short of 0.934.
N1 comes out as 7645.0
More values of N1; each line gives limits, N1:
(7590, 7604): 7597.0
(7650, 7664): 7663.0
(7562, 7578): 7564.0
